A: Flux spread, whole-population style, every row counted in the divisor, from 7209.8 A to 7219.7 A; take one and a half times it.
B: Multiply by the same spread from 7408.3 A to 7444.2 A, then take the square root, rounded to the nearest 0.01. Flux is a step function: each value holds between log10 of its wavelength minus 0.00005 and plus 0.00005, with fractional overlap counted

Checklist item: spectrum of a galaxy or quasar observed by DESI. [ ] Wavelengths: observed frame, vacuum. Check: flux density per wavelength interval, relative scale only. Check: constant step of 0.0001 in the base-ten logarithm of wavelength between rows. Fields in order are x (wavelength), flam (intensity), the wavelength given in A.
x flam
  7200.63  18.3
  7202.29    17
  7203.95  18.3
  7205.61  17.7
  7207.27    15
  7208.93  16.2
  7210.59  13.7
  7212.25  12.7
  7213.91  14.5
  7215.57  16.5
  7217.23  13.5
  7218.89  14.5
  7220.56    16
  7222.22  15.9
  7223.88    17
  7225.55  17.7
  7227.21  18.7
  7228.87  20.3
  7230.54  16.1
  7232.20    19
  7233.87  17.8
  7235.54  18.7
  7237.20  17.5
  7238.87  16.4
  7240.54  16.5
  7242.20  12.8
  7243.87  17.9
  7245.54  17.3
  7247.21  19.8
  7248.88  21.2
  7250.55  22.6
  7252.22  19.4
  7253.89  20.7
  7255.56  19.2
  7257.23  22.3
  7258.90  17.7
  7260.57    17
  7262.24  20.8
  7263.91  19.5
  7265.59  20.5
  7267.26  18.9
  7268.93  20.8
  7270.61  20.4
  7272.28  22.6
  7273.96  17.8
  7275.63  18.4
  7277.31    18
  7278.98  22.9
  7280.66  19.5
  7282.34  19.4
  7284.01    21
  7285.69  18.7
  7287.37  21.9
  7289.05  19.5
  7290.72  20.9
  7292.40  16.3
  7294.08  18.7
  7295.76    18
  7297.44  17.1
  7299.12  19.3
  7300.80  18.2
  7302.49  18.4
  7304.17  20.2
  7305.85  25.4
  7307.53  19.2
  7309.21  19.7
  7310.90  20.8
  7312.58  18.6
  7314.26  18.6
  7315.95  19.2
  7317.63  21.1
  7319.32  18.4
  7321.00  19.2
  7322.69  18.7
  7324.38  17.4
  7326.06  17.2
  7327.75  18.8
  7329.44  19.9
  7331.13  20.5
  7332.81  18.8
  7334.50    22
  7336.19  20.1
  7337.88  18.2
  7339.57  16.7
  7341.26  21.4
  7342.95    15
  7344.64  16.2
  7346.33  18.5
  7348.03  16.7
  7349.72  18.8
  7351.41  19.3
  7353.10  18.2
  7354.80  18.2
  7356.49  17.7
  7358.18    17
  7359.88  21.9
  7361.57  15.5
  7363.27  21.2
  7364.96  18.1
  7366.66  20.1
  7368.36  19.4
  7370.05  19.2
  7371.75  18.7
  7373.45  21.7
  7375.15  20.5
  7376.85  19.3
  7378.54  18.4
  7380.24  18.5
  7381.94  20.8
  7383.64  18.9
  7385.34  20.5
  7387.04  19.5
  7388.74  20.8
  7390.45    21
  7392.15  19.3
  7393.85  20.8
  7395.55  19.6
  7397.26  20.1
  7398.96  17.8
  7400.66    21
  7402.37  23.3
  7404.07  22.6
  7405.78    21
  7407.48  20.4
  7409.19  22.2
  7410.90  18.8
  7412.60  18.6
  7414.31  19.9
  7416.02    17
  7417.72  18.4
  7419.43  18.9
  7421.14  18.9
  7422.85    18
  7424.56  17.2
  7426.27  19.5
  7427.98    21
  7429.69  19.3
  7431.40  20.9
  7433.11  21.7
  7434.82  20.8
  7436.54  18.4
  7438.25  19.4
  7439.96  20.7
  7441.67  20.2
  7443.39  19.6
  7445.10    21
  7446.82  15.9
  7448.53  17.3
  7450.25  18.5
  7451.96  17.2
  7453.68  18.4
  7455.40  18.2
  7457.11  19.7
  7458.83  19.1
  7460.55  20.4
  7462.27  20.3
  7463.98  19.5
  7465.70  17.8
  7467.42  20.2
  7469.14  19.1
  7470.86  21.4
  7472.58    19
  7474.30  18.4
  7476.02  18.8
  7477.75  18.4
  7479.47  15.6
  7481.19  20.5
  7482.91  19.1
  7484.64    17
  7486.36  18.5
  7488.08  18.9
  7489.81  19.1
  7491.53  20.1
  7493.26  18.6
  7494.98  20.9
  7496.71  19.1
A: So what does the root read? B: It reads 1.55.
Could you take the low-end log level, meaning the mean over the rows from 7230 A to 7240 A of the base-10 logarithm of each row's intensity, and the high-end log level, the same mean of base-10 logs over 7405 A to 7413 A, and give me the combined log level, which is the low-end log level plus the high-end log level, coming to 2.55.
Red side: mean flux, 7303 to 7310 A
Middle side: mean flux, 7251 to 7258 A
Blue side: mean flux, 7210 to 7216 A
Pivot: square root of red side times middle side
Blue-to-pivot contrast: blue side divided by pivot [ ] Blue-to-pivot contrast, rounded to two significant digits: 0.69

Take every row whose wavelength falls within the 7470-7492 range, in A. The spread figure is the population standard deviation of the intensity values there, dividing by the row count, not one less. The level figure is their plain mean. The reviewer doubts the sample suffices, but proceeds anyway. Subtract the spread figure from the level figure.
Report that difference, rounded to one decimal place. 17.4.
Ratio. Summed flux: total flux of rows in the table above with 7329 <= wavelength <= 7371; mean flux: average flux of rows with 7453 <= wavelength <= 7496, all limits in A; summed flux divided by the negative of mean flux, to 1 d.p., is -24.6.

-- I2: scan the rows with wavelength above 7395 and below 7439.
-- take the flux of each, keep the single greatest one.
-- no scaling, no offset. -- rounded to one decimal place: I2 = 23.3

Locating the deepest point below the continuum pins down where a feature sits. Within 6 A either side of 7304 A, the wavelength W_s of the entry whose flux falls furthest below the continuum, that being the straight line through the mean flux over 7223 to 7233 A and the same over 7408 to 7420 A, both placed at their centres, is 7300.80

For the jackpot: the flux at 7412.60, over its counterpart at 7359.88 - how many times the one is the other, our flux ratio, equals 0.85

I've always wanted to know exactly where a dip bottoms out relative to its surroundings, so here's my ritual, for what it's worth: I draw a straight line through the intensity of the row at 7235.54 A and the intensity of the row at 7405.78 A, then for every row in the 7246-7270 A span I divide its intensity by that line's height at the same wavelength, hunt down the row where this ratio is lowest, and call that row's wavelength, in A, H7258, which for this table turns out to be 7260.57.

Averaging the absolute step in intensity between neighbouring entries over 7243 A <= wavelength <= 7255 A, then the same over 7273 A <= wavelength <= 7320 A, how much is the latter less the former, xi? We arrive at 0.3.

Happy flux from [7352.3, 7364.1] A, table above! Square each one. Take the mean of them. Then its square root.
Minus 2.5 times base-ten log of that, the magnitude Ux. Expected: -3.18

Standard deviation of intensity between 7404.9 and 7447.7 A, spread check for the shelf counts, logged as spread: 1.5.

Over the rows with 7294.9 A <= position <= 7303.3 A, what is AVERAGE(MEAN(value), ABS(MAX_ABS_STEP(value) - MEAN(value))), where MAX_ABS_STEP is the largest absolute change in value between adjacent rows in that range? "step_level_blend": 17.1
